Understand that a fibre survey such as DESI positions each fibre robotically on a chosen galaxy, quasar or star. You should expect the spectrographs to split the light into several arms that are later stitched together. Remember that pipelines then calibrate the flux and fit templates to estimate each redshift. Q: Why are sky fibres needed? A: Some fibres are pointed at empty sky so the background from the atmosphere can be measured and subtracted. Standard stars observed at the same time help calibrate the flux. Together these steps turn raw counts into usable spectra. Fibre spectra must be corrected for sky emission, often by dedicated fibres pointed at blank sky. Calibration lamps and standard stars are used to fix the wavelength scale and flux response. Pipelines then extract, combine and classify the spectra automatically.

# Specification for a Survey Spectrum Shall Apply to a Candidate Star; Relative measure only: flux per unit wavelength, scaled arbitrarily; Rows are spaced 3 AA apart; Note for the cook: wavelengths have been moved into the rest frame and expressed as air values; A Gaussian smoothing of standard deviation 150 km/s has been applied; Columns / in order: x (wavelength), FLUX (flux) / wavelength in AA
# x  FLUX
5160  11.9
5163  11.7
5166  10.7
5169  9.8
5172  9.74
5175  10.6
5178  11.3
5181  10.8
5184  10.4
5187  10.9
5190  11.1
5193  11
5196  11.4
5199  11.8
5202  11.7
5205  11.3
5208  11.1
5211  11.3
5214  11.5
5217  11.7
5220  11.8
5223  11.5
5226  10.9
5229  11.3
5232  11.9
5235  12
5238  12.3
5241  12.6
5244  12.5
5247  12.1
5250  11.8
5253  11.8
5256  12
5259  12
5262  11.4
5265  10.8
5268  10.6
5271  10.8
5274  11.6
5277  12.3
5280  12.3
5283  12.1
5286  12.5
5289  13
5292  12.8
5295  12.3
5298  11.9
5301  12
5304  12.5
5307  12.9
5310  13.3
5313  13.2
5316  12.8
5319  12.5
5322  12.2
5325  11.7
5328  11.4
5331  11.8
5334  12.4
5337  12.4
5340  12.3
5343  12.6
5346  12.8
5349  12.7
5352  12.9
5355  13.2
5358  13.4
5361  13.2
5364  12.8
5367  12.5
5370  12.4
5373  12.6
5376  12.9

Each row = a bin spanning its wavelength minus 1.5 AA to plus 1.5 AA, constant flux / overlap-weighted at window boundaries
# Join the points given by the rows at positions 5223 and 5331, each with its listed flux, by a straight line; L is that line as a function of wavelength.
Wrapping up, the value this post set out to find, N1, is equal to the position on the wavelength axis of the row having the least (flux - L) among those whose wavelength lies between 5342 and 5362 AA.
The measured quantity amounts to 5343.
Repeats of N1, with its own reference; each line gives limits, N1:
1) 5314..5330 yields 5328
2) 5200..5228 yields 5226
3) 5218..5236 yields 5226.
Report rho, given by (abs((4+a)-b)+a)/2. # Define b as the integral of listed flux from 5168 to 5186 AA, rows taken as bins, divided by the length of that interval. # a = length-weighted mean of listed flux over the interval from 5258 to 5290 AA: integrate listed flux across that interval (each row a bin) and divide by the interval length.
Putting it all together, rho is 8.5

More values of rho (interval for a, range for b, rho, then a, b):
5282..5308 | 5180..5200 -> 8.9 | 12.4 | 11.0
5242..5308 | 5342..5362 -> 7.5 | 12.0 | 13.0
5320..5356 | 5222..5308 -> 8.4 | 12.4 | 11.9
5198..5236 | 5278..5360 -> 7.3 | 11.5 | 12.5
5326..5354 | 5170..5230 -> 8.8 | 12.4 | 11.1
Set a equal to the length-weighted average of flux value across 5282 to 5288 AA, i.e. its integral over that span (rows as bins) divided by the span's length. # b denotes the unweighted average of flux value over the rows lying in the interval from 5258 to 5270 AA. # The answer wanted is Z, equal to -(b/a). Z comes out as -0.91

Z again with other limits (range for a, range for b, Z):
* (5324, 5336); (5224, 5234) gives -0.96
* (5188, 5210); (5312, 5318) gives -1.15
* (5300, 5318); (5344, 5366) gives -1.02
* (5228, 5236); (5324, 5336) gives -1.01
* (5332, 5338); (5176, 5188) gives -0.88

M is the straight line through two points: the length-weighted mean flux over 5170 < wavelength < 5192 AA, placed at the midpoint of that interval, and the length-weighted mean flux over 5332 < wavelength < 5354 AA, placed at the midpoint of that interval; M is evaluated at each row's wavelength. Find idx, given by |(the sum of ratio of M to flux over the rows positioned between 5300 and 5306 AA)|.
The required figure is 1.98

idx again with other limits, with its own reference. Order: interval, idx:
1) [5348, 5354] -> 1.98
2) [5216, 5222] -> 1.89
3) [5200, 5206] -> 1.90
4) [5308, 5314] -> 1.84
